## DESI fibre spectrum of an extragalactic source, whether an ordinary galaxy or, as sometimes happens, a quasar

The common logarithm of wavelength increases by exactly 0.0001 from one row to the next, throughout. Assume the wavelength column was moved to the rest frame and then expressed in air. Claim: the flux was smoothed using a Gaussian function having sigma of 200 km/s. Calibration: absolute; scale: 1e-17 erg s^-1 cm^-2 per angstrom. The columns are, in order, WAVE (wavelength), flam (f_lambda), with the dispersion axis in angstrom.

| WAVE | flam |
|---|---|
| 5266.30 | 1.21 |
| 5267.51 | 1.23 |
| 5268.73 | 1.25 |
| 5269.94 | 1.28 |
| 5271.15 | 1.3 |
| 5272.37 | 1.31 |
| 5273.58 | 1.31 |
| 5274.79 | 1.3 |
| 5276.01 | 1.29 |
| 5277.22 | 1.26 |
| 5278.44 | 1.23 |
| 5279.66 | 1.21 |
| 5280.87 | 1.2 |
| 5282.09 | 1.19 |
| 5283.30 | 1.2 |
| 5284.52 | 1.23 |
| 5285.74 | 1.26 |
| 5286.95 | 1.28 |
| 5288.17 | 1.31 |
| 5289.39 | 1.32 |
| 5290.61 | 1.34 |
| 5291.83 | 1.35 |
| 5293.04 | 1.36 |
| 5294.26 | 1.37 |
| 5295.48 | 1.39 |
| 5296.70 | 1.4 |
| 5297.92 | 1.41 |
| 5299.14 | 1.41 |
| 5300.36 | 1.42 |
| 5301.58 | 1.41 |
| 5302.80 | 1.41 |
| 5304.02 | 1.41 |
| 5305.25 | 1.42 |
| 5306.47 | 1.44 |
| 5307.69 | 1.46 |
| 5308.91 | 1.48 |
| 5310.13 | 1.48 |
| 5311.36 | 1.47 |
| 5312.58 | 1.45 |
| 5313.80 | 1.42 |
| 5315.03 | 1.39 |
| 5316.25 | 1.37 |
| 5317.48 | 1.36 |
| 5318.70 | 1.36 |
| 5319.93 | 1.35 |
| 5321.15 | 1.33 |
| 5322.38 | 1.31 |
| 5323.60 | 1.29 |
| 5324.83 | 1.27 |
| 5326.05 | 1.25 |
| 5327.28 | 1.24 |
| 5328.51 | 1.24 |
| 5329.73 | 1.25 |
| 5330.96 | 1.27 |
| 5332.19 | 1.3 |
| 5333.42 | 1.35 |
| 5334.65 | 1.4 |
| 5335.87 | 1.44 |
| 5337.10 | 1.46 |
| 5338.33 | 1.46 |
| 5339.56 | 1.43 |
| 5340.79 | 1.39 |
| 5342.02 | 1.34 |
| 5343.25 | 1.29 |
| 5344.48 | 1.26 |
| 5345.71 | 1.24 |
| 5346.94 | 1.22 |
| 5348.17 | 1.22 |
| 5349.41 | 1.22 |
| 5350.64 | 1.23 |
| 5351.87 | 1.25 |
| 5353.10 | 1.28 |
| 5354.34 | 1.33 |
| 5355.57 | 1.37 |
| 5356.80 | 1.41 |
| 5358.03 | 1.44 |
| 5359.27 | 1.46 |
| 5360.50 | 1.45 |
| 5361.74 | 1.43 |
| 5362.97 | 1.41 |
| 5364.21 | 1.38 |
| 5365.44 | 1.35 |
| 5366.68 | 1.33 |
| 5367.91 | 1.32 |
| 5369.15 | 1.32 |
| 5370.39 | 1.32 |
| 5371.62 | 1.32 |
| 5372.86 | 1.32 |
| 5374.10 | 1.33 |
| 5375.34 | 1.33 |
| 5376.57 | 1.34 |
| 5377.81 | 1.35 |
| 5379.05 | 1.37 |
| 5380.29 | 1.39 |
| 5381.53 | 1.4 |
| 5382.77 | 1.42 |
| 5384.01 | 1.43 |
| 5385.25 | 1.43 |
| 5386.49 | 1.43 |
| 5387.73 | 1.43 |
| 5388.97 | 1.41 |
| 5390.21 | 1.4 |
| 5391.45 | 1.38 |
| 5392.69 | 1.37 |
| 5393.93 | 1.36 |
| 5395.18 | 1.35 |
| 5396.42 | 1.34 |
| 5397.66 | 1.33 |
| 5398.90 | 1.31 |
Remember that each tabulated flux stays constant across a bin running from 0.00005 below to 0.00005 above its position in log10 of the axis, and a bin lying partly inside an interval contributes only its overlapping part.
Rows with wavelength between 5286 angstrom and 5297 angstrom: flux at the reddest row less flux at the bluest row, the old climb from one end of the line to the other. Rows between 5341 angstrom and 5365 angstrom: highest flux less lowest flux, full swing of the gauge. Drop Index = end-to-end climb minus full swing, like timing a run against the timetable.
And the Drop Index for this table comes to -0.12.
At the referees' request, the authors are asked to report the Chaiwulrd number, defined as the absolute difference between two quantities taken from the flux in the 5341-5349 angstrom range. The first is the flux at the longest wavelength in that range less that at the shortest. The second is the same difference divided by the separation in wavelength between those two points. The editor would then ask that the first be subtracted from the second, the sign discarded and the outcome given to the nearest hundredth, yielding 0.10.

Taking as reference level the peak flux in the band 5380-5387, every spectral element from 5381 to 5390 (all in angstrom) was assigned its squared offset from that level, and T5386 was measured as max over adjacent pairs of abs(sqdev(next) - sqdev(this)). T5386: 0.001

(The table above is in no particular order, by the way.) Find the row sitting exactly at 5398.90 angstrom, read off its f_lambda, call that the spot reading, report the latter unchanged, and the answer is 1.31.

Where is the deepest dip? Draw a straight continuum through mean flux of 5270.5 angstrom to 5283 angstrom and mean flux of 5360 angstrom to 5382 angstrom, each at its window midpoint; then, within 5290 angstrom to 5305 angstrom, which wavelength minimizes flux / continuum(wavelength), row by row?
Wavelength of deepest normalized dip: 5290.61 angstrom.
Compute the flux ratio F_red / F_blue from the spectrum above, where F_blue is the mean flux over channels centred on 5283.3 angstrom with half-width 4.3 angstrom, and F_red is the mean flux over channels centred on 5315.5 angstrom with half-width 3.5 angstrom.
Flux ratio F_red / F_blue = 1.14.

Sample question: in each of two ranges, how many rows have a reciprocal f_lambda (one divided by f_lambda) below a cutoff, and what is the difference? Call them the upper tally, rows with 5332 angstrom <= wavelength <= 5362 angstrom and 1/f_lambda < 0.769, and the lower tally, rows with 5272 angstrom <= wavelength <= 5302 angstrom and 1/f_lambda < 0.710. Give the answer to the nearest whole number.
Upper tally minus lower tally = 11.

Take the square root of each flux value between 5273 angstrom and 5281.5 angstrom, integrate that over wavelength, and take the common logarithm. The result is 0.979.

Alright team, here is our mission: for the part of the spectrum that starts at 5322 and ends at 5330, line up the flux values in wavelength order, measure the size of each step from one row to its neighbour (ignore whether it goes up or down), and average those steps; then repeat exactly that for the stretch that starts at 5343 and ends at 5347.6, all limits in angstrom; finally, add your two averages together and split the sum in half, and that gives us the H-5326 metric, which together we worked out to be 0.0183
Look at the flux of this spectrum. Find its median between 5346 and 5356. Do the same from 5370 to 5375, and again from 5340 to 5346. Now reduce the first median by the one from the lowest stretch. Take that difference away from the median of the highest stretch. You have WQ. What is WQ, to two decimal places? 1.37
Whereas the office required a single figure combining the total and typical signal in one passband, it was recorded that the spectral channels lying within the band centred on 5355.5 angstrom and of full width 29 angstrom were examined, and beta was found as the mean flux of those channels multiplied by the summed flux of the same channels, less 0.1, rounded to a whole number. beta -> 40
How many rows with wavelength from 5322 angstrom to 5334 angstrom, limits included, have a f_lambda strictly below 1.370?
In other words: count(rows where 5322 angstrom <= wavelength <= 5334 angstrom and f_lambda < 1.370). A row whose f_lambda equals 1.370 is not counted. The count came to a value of 10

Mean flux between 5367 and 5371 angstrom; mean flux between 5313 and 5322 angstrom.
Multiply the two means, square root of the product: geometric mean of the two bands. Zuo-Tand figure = 1.34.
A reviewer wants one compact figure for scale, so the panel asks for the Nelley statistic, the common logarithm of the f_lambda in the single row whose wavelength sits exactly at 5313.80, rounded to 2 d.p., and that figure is 0.15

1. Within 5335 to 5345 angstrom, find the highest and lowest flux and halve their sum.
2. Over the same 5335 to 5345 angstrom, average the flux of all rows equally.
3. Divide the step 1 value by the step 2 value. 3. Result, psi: 0.98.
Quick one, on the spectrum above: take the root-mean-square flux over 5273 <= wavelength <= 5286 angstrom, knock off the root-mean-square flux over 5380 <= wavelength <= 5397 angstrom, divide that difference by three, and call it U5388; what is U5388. -0.051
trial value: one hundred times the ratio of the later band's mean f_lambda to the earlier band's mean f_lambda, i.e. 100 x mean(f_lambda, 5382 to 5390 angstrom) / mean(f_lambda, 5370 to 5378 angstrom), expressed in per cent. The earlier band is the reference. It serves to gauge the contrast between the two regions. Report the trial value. 107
